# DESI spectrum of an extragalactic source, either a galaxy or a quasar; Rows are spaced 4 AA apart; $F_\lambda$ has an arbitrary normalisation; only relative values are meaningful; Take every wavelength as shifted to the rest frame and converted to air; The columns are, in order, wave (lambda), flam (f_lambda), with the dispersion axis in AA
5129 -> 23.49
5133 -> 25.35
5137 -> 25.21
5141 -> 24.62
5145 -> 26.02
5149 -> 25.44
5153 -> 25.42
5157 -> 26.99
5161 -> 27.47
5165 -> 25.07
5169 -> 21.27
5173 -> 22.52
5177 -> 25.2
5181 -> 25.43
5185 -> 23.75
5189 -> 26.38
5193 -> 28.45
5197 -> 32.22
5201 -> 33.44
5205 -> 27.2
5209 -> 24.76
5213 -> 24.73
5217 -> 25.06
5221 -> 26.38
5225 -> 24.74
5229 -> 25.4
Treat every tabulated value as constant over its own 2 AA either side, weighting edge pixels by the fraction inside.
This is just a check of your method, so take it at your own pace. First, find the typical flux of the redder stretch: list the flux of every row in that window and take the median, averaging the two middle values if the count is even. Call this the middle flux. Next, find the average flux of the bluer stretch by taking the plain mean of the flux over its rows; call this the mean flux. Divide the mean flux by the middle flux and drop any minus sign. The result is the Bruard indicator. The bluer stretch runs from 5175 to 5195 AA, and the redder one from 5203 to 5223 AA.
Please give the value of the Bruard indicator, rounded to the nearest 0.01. 1.03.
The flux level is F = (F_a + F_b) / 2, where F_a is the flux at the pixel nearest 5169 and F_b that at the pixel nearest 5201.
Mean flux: 27.4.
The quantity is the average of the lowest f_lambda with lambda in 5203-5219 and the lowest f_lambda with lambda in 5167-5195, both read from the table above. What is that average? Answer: 23.0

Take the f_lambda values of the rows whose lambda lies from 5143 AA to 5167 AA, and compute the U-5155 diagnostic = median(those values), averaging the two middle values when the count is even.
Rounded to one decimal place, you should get 25.7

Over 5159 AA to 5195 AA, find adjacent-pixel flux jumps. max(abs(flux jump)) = 3.8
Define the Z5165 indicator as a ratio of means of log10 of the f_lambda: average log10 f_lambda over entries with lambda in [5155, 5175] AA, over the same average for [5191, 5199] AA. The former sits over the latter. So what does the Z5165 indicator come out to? 0.94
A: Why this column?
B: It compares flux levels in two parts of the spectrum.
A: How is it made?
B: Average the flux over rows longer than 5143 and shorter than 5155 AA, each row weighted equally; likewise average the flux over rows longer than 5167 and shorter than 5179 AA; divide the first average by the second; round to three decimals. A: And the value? 1.114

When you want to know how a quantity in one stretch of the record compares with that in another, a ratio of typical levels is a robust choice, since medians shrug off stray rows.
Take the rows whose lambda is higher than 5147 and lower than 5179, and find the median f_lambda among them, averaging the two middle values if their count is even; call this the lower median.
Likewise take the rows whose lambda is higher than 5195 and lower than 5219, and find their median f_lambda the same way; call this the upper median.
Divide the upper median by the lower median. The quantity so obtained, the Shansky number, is 1.03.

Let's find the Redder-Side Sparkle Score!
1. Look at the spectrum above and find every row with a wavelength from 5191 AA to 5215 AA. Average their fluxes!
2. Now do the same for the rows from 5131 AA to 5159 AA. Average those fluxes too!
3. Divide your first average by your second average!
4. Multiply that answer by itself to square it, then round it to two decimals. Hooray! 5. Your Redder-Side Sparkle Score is 1.24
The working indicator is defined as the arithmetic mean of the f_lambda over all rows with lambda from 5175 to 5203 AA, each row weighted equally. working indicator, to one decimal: 27.8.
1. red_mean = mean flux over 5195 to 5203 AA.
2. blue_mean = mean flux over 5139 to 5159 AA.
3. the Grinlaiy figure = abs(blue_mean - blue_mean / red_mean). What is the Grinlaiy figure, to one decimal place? 24.9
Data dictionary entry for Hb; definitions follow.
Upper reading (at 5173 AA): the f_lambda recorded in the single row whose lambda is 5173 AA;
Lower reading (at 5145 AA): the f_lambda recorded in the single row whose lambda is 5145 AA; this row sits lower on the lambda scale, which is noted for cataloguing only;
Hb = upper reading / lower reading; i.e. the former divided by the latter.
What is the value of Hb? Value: 0.87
